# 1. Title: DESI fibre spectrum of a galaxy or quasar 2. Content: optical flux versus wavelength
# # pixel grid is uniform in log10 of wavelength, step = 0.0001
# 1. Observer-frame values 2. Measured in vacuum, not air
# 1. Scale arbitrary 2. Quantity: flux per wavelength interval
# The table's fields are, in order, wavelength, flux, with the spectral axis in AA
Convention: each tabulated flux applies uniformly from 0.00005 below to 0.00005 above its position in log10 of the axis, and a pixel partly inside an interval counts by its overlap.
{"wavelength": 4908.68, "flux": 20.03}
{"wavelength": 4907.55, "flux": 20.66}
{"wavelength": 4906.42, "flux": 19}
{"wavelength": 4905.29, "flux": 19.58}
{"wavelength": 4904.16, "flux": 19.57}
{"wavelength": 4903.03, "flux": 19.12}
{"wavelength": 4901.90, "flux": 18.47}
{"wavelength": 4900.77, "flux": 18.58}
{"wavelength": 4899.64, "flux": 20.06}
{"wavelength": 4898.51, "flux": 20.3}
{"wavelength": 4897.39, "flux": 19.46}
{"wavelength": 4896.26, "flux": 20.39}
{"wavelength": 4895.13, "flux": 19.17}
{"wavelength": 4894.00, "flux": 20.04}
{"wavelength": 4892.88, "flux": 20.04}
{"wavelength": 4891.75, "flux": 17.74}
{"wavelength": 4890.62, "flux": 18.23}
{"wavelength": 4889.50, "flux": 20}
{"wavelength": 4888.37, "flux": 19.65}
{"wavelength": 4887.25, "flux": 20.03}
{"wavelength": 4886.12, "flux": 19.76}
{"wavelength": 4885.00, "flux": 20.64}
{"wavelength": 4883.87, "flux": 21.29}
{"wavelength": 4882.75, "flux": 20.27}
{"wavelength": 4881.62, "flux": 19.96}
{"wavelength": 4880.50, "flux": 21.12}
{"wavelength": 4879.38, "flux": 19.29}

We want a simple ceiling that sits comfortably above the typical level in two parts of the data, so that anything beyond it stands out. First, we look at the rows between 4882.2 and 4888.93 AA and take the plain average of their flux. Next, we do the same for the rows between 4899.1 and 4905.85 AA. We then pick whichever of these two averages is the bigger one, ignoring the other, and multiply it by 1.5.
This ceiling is 30.4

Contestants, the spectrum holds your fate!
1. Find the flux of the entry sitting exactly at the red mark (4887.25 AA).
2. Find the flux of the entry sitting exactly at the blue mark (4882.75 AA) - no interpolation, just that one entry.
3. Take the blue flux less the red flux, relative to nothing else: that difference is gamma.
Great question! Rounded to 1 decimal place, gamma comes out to 0.2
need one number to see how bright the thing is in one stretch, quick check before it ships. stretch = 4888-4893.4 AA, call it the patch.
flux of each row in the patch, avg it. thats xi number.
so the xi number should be 19.1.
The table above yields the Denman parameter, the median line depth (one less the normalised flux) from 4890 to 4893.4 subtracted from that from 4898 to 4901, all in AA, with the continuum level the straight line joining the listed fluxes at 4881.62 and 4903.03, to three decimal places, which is -0.112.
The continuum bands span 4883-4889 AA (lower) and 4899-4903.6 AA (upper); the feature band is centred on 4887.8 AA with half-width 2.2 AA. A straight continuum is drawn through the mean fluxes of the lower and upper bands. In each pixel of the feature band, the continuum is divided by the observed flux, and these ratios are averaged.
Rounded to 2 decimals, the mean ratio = 1.01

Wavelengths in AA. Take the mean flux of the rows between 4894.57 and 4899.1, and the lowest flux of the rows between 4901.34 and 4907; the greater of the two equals 19.8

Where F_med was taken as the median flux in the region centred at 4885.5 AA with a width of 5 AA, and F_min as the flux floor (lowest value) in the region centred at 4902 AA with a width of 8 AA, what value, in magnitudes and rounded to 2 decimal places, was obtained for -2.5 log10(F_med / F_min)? -0.10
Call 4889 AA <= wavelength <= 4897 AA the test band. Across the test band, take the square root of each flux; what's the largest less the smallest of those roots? 0.304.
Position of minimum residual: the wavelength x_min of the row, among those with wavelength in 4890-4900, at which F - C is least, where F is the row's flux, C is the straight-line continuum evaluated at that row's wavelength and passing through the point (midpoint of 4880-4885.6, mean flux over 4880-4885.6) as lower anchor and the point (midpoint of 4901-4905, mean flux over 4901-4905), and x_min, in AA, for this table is 4891.75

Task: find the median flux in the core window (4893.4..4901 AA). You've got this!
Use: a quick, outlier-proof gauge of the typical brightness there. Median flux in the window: 20.0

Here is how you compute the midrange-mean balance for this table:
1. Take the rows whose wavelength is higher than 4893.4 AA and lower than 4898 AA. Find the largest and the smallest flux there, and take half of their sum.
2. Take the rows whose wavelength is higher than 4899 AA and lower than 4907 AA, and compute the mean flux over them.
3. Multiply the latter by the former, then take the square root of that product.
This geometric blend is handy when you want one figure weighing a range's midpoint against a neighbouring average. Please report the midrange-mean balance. 19.5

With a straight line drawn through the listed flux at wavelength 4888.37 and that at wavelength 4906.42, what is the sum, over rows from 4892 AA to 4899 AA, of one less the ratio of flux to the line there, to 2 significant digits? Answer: -0.16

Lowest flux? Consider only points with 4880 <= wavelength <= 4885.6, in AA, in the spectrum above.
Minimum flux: 19.96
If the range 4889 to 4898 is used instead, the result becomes 17.74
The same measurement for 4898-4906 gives 18.47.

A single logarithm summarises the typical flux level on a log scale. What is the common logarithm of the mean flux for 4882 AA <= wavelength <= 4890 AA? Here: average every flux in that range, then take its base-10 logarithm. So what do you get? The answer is 1.31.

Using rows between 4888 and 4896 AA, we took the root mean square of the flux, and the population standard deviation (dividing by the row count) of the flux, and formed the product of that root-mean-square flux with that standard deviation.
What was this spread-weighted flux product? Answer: 16.8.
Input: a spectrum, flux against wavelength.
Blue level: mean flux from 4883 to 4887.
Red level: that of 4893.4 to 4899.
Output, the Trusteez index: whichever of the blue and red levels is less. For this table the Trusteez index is 19.9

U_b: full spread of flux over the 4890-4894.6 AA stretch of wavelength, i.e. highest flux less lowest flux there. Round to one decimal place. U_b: 2.3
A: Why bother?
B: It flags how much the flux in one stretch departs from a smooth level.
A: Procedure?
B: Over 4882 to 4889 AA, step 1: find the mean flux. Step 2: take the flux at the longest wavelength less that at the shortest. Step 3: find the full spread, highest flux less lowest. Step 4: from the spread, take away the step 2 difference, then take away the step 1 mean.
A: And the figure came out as -18.0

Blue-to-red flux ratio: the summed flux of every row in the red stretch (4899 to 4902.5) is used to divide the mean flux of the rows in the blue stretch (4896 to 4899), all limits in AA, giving 0.351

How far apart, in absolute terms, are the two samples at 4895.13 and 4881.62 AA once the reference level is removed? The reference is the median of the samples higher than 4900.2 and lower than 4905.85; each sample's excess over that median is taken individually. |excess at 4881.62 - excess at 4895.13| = 0.79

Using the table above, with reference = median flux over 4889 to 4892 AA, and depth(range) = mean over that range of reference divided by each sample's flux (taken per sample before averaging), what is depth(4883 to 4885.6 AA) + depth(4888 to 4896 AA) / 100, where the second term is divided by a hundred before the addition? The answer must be 0.88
